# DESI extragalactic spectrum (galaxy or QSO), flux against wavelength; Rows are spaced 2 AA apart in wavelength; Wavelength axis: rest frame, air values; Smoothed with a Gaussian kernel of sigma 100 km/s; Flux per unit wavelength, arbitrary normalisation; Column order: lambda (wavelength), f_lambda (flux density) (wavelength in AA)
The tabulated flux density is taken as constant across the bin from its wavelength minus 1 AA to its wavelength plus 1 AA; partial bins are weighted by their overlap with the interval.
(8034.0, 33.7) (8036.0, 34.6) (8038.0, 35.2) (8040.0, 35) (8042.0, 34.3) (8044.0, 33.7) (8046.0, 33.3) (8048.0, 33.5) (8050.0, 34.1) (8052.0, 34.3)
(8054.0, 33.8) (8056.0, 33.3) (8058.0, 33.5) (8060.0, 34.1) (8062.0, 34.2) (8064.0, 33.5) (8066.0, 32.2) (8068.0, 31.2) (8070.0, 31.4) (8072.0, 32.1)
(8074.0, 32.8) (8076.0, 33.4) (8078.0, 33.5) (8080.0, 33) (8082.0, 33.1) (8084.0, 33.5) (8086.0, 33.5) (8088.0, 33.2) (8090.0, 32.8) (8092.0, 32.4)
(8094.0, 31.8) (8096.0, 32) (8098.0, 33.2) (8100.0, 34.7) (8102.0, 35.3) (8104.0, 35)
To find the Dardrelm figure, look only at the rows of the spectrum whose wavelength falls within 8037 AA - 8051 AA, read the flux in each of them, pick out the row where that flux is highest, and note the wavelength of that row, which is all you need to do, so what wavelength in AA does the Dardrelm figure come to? 8038.0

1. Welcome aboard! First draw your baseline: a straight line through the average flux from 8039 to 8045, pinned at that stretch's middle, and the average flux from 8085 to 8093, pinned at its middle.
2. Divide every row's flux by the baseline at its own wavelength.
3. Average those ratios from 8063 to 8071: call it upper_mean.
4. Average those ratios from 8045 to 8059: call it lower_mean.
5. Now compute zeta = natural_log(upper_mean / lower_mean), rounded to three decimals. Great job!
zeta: -0.036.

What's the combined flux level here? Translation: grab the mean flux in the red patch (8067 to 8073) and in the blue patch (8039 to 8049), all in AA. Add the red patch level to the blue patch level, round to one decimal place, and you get 65.5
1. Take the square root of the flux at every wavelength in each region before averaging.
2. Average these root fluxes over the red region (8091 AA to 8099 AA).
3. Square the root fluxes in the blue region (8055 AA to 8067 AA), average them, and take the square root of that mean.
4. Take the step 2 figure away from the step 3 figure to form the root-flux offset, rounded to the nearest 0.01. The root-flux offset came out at 0.10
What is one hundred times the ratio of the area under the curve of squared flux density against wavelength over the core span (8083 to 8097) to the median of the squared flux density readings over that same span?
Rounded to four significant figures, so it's 1396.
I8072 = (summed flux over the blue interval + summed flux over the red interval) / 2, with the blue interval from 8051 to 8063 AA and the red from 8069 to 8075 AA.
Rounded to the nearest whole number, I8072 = 150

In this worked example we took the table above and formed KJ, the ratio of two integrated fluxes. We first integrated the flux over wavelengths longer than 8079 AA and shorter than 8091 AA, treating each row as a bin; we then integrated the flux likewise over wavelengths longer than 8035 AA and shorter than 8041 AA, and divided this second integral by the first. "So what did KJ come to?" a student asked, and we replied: 0.53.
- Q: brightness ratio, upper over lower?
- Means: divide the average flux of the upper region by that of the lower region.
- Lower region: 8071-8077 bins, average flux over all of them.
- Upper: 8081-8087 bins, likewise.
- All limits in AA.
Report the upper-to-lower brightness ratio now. 1.02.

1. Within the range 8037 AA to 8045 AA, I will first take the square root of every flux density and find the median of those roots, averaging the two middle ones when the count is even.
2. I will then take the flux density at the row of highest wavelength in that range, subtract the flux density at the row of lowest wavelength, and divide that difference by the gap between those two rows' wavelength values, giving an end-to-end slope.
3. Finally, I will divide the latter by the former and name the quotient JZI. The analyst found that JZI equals -0.04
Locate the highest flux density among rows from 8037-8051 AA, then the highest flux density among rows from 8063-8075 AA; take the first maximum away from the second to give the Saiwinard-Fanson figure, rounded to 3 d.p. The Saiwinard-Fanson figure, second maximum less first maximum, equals -1.700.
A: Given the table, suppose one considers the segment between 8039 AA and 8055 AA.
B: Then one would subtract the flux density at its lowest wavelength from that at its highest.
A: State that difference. -1.2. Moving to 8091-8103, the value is 2.9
